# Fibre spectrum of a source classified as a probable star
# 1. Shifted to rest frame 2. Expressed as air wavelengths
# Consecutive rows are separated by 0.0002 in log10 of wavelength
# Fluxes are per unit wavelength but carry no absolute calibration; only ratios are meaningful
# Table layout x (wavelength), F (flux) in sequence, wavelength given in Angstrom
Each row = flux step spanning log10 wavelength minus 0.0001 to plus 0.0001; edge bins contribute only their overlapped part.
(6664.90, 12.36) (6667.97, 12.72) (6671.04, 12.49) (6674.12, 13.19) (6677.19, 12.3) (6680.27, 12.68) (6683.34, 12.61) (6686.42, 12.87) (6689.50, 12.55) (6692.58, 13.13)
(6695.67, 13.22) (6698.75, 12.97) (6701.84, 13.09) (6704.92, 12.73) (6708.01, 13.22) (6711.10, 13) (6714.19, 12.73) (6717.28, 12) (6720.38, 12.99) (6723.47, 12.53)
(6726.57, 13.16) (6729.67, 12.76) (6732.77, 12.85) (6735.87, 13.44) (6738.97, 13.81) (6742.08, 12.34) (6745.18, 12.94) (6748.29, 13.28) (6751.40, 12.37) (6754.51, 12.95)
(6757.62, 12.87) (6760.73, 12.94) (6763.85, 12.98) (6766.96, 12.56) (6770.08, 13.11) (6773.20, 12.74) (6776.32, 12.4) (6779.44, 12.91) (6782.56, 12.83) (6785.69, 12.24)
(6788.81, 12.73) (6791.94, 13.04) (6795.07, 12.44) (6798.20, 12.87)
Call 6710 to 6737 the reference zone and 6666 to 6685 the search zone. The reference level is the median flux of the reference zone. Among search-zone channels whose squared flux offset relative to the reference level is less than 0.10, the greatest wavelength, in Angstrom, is 6683.34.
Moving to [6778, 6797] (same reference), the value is 6791.94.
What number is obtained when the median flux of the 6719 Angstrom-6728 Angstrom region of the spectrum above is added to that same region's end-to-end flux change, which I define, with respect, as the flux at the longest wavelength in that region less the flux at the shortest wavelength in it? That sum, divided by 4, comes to 3.29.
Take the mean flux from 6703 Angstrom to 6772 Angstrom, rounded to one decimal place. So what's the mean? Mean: 12.9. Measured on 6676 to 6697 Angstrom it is 12.8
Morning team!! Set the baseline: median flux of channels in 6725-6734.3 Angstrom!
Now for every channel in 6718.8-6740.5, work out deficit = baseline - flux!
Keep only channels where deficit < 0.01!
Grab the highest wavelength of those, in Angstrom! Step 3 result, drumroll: 6738.97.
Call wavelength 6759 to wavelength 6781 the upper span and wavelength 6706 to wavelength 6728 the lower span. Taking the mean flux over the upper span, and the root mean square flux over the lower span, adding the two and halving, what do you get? 12.8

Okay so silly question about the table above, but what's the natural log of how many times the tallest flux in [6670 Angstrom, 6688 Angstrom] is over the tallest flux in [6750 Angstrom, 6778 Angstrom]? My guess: 0.01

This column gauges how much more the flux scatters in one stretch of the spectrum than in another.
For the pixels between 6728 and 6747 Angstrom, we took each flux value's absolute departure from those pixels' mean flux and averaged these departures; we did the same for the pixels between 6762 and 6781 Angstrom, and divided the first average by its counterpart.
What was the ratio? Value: 1.9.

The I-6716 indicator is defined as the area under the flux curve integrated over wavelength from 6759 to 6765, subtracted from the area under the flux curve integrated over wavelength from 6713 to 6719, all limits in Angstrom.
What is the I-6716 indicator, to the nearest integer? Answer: -4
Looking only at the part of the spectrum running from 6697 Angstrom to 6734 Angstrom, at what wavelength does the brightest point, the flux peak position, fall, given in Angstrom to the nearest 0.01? 6708.01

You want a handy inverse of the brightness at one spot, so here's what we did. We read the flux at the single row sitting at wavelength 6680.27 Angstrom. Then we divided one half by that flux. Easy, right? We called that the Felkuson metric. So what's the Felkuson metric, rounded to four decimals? 0.0394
